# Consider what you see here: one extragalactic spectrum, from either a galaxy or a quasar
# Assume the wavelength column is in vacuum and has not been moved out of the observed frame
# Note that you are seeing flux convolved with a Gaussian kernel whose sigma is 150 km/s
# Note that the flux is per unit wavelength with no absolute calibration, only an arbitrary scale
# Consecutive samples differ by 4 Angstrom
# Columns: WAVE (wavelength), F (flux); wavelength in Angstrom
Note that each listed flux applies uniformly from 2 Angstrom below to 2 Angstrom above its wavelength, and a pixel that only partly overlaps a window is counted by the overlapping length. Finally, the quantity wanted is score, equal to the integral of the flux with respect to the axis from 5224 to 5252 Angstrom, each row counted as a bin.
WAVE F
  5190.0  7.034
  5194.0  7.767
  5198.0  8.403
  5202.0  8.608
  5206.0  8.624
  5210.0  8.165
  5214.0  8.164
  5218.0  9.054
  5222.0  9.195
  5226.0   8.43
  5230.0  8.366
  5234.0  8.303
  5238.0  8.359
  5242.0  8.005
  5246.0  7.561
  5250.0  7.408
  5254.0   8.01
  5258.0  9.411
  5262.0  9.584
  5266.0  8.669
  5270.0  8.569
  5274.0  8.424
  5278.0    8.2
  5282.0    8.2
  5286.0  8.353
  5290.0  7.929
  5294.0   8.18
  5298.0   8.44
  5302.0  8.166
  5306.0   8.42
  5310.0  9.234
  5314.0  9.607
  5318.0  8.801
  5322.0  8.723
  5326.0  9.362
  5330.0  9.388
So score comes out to 226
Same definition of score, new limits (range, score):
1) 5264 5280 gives 135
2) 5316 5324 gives 70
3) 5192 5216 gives 199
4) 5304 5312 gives 71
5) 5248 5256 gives 62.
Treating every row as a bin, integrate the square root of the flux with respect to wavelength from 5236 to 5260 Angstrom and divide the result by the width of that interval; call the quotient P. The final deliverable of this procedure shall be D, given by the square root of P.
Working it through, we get 1.688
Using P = 2.848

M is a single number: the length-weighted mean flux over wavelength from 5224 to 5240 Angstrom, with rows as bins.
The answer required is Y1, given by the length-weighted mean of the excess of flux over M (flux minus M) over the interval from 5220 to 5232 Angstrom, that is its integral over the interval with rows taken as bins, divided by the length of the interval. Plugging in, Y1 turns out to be 0.3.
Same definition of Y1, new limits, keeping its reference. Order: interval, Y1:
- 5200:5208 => 0.3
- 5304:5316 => 0.7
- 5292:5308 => -0.1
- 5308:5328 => 0.8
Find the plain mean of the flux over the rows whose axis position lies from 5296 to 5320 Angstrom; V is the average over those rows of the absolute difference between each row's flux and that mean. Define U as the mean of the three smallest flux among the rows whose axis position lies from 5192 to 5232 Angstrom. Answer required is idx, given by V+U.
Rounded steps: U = 8.03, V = 0.44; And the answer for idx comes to 8.47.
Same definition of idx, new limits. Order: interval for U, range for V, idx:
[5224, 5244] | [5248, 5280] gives 8.75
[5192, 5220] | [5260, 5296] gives 8.35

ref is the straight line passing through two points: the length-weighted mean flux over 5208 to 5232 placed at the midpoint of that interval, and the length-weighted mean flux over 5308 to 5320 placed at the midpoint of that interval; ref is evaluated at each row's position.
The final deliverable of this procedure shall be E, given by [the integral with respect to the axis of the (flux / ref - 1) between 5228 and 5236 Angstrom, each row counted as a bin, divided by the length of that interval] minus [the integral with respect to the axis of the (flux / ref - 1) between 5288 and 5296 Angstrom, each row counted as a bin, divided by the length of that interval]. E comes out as 0.075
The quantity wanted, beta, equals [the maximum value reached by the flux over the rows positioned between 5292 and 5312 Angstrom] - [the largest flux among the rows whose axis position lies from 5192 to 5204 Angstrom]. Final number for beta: 0.6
